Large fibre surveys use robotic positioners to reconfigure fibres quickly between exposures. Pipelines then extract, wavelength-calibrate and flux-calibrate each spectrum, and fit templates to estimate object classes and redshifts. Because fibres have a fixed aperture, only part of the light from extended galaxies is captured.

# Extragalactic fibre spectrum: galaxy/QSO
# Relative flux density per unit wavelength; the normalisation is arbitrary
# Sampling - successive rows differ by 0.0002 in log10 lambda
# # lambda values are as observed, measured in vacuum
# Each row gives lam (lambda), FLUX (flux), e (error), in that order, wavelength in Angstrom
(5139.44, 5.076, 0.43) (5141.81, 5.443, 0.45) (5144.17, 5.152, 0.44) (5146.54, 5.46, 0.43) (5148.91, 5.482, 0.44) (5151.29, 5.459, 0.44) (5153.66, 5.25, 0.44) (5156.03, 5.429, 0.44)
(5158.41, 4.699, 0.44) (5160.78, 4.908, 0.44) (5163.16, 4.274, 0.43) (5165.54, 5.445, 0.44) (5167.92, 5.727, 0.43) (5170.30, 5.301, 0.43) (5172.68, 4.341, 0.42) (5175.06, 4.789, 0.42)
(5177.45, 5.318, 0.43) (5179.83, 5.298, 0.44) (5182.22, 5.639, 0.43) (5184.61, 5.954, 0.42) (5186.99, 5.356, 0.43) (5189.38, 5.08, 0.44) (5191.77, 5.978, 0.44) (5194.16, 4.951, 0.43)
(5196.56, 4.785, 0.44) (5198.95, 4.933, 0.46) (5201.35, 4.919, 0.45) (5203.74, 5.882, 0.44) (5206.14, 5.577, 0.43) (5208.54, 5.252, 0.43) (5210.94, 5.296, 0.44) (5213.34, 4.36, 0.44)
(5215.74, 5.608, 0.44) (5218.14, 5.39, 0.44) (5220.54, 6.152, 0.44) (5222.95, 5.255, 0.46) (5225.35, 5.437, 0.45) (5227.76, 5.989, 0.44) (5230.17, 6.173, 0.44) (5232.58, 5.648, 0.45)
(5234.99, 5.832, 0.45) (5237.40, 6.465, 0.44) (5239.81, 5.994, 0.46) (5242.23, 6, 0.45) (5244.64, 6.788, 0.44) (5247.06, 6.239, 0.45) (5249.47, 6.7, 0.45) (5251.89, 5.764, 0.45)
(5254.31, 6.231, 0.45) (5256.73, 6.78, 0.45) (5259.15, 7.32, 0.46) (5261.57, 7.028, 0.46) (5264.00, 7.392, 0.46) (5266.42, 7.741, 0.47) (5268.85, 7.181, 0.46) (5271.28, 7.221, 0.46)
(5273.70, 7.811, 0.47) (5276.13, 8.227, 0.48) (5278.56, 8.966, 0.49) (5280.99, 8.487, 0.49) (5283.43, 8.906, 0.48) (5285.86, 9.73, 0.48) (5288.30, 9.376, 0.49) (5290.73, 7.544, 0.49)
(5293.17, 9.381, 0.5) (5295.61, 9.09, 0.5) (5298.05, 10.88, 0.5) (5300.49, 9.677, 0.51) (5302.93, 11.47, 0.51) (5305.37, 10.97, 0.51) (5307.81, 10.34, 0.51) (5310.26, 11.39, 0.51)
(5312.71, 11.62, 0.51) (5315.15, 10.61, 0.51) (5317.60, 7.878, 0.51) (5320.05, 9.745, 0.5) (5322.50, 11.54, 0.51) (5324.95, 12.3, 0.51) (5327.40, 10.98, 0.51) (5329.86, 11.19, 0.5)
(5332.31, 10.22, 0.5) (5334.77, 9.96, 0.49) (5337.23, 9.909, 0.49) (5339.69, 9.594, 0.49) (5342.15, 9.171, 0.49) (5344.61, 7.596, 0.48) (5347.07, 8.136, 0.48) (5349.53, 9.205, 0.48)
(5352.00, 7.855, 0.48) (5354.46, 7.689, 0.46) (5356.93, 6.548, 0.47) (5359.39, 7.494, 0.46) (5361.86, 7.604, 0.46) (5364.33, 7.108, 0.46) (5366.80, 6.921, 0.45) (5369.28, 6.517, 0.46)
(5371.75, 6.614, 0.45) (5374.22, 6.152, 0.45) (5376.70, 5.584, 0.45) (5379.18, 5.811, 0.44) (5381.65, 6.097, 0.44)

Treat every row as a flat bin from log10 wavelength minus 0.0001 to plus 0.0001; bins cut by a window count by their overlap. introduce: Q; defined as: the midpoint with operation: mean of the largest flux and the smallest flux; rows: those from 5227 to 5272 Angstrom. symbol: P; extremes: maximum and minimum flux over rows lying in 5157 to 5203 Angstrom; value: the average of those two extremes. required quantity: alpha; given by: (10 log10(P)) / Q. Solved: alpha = 1.1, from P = 5.1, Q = 7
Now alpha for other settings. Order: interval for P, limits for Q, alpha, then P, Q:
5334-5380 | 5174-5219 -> 1.7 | 7.8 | 5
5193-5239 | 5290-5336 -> 0.7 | 5.4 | 10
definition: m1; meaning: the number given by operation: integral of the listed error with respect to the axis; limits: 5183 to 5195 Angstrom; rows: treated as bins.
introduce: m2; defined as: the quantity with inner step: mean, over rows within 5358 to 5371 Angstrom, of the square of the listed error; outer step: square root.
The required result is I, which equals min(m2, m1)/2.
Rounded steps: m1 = 5.19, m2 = 0.46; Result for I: 0.229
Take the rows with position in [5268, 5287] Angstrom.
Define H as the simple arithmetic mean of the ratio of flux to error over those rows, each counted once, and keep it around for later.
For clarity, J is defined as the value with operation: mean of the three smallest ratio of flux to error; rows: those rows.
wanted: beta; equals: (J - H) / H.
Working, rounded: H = 17.4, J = 16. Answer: -0.084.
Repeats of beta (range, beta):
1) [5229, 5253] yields -0.072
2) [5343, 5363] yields -0.068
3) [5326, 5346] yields -0.092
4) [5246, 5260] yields -0.062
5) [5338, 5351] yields -0.049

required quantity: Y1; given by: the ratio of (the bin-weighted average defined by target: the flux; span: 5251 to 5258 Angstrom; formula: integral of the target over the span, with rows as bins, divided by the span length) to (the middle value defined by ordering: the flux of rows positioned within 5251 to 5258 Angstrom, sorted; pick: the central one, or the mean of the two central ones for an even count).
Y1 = 1.01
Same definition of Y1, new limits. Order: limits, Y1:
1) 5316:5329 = 0.96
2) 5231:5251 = 1.01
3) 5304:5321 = 0.98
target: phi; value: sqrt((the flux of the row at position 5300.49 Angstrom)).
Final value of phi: 3.1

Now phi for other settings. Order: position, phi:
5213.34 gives 2.1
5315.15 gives 3.3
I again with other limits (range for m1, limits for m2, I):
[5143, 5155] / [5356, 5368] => 0.230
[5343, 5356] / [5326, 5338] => 0.249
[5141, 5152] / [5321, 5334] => 0.253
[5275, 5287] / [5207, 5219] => 0.219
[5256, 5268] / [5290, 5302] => 0.250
